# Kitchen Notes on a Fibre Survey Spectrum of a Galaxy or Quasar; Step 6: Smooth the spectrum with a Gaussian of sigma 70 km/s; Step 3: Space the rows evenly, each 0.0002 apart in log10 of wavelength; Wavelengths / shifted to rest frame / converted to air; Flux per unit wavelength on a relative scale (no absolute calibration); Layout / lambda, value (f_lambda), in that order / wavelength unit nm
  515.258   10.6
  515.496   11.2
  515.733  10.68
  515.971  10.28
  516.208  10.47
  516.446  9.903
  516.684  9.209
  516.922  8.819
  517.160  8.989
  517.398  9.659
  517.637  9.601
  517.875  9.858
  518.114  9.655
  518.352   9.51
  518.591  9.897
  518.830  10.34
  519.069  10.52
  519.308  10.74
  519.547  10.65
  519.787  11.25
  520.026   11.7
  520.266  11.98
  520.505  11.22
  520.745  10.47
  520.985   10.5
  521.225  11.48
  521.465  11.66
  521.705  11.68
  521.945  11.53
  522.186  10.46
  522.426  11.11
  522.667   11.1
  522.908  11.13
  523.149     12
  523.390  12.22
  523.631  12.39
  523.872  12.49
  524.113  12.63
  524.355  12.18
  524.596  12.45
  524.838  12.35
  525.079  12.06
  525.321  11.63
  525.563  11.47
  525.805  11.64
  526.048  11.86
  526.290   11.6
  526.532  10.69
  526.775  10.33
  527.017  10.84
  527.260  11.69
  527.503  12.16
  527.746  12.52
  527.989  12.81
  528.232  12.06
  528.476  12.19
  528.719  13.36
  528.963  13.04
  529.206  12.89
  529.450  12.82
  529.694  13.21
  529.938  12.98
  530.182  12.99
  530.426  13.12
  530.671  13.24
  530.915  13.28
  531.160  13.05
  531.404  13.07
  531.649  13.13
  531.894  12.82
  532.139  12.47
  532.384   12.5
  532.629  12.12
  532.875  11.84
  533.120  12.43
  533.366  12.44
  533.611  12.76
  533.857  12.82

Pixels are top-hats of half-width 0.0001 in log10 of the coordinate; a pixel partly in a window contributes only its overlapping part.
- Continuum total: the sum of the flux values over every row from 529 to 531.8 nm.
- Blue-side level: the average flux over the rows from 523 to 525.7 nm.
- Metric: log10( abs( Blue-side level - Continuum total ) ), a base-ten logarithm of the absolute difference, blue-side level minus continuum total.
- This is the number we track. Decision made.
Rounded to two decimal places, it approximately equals 2.12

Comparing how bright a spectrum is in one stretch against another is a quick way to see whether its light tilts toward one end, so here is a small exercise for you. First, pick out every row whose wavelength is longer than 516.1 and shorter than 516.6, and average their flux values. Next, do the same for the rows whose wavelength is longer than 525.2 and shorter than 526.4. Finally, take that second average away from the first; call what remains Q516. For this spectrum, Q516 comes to -1.5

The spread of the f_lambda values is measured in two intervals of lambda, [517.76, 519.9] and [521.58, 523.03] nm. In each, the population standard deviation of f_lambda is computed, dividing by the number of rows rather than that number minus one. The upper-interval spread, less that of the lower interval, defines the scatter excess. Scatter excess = -0.2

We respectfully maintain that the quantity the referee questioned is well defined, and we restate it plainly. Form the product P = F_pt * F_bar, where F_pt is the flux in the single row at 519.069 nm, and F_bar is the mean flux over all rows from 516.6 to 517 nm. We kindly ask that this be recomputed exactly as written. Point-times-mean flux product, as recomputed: 95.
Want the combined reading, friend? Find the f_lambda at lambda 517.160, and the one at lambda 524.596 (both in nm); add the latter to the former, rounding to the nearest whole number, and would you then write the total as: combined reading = 21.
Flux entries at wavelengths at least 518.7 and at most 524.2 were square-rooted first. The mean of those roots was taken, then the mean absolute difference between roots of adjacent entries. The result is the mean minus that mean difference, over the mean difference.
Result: 61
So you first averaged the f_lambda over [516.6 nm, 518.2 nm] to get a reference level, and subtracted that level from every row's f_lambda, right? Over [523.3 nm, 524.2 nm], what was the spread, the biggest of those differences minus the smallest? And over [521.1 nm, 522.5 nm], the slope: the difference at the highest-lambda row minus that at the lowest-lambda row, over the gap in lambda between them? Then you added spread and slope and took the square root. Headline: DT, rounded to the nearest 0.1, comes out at 0.3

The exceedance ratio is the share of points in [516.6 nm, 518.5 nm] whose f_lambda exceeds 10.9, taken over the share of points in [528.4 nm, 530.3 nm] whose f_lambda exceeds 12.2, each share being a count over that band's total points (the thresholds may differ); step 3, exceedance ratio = 0.0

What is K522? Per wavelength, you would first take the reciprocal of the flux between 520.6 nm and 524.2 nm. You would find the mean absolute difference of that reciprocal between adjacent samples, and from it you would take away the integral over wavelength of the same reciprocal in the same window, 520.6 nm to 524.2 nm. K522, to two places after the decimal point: -0.31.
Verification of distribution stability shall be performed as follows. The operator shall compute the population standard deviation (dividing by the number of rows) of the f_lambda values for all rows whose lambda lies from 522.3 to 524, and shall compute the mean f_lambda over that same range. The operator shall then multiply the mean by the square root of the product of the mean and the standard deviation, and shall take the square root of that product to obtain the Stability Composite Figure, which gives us 5.58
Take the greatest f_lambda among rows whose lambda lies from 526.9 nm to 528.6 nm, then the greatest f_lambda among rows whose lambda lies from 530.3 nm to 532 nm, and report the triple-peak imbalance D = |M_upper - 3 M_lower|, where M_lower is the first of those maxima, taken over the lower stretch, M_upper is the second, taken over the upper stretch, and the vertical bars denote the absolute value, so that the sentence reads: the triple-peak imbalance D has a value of 25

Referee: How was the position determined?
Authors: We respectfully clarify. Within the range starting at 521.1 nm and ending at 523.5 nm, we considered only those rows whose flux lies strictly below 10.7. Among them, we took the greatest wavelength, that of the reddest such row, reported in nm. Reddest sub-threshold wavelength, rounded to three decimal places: 522.186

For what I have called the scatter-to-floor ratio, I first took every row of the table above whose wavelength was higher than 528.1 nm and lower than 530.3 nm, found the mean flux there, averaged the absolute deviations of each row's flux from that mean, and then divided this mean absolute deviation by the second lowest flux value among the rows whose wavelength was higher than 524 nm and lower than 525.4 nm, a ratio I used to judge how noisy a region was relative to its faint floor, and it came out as 0.027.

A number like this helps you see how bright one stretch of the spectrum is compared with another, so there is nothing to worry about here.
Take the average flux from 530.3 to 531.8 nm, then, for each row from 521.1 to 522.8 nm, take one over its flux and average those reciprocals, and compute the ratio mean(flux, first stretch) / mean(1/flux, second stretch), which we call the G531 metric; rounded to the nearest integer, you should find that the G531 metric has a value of 148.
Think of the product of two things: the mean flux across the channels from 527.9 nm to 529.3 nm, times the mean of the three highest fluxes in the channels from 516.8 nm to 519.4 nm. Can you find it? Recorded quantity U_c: 134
